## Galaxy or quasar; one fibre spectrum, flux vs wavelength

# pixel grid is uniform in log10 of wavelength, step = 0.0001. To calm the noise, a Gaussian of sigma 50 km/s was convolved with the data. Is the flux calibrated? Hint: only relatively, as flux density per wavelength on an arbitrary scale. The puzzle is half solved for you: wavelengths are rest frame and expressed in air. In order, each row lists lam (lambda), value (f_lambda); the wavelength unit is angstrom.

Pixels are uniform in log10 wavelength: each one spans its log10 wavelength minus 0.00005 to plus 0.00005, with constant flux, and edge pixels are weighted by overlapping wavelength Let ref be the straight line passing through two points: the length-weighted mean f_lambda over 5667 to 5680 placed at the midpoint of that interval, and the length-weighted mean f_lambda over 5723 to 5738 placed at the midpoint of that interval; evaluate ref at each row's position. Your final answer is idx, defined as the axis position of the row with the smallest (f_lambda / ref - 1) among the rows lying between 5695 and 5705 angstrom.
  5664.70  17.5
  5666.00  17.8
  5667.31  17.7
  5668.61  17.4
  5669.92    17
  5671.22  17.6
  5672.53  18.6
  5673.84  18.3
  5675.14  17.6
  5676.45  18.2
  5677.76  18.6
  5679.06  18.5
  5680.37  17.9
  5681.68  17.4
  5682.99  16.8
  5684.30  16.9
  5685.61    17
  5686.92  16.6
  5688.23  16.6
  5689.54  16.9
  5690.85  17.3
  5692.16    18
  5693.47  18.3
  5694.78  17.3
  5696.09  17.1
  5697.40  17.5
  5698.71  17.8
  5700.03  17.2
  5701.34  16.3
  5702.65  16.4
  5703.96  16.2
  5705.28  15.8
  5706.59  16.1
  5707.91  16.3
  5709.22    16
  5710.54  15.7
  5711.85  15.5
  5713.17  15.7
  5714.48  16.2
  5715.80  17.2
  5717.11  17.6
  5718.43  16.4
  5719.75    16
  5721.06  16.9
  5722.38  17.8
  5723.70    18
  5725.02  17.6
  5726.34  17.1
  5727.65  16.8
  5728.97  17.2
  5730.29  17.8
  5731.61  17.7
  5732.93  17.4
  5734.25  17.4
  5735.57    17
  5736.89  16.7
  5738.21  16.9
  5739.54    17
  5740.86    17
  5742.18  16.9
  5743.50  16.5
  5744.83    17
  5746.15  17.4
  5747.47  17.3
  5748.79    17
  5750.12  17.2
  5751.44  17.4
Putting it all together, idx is 5703.96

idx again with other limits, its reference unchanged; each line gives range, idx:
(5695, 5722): 5711.85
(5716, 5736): 5719.75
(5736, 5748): 5743.50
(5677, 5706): 5705.28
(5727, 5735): 5727.65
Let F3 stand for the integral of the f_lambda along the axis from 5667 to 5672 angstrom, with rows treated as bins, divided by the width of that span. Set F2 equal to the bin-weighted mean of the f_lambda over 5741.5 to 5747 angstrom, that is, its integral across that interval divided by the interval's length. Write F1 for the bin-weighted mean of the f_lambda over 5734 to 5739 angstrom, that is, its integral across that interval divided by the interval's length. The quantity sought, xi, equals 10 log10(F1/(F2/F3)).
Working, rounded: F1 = 16.9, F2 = 17.0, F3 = 17.4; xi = 12.41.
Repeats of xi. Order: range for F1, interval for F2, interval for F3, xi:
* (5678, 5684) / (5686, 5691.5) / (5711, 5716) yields 12.26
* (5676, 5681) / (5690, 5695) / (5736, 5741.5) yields 12.41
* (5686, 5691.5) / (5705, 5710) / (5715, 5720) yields 12.47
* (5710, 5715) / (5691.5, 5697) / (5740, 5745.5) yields 11.78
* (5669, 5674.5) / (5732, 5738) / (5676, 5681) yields 12.80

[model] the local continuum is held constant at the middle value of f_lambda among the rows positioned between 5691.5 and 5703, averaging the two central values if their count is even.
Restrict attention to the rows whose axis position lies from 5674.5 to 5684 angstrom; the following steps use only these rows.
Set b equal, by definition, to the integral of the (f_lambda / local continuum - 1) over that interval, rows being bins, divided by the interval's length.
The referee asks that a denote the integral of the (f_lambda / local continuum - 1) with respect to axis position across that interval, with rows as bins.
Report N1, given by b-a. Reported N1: -0.3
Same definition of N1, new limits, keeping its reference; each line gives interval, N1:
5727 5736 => 0.0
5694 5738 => 1.1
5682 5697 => 0.1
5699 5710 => 0.6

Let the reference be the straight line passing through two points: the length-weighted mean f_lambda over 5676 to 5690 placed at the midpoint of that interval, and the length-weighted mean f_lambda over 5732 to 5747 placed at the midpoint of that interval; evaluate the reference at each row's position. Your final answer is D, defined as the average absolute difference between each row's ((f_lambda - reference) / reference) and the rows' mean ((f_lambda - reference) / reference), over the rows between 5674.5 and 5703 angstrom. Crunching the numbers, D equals 0.031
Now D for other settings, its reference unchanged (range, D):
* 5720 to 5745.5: 0.019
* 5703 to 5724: 0.039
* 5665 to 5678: 0.026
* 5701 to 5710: 0.009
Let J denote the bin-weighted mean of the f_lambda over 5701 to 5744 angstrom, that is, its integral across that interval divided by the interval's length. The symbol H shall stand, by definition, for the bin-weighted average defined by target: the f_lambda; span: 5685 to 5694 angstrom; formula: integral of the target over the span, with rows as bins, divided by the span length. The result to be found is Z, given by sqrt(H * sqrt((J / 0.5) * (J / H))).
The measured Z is 9.9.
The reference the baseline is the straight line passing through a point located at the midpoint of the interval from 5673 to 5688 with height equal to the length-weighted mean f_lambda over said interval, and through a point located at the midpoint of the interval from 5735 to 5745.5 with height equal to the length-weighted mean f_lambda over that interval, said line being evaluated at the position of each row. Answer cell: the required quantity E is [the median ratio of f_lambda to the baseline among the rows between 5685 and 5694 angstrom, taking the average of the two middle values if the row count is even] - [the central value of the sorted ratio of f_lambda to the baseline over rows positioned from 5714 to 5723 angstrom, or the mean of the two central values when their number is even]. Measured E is -0.02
